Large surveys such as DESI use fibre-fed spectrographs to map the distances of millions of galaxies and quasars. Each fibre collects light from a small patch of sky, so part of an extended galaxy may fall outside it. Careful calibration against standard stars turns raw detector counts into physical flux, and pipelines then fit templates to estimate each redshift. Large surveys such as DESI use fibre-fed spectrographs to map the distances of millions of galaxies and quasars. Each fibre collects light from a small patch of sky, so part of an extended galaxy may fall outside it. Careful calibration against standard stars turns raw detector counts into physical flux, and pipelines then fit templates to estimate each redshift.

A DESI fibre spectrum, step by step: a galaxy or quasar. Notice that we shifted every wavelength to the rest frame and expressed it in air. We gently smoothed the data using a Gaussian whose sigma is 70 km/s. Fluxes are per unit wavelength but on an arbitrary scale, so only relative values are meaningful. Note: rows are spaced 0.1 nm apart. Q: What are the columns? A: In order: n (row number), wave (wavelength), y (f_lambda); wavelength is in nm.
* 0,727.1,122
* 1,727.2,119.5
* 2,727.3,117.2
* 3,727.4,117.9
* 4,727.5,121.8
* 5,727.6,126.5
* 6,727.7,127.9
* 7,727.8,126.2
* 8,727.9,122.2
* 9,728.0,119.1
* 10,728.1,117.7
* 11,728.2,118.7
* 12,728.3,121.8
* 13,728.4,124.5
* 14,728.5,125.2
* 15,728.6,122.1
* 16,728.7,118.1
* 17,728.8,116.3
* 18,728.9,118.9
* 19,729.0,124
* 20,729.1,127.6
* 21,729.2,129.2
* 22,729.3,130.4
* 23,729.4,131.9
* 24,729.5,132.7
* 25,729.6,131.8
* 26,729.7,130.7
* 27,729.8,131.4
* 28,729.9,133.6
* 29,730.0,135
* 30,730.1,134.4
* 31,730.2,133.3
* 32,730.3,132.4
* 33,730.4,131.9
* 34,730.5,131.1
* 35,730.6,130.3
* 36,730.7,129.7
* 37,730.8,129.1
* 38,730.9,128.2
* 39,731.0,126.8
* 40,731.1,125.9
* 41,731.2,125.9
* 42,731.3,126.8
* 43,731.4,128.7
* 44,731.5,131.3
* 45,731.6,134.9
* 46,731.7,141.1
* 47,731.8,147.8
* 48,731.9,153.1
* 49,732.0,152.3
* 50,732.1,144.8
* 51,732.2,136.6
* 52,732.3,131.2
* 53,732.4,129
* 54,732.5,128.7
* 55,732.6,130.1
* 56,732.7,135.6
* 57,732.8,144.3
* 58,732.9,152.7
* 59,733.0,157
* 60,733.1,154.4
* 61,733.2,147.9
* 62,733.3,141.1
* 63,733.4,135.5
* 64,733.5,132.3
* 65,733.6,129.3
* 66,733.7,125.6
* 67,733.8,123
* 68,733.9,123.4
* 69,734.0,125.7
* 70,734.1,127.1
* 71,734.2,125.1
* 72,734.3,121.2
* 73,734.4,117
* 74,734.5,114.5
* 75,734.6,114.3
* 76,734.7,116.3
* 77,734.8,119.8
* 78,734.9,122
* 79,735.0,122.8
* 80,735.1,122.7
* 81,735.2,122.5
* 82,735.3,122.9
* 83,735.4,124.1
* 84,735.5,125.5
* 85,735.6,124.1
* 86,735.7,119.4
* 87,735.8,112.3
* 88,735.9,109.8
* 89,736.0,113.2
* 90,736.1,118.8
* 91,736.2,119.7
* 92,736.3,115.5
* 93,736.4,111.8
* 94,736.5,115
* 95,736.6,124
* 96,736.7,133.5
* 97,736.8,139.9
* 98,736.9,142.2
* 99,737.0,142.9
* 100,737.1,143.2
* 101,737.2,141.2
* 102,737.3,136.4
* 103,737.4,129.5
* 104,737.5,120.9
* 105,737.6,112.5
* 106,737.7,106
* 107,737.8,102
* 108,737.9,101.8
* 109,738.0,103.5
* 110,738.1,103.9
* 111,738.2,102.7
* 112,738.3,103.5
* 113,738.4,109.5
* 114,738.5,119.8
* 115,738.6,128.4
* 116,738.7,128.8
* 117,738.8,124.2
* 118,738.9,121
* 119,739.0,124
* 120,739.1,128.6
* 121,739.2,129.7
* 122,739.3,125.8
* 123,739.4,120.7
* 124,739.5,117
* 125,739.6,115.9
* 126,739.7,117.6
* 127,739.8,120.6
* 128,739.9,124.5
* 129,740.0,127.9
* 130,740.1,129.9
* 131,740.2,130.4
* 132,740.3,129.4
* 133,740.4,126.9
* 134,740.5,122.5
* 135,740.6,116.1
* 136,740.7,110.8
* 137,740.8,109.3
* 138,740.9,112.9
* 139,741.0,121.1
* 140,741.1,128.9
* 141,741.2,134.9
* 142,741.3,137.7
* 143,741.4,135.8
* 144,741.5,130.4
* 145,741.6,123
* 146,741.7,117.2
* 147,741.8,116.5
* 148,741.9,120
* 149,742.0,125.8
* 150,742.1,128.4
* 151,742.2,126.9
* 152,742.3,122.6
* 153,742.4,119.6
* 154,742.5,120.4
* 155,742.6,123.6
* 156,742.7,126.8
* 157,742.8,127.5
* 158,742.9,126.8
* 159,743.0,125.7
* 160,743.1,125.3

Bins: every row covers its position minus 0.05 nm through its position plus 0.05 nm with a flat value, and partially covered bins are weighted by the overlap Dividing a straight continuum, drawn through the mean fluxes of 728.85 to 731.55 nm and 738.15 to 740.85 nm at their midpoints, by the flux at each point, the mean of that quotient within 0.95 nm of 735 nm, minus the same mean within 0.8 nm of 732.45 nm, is 0.15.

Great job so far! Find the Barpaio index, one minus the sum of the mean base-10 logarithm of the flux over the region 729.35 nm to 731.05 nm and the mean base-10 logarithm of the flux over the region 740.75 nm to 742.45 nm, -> -3.21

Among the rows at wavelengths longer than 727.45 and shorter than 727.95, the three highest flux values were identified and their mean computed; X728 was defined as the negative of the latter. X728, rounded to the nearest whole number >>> -127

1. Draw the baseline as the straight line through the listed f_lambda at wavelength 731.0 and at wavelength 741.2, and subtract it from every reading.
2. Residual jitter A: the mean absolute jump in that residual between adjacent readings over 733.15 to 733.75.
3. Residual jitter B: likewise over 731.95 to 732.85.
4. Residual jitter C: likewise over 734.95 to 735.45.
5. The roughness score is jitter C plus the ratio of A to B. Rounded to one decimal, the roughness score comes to 1.4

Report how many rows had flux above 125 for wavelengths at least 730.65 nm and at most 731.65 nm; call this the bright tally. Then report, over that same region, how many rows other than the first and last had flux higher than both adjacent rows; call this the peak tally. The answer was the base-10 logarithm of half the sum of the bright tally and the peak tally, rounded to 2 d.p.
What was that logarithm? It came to 0.70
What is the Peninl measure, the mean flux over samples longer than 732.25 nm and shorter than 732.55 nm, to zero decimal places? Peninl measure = 130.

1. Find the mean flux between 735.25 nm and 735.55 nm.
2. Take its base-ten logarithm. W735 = 2.09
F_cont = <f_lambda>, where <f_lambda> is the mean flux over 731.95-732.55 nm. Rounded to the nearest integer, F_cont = 137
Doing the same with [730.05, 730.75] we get 132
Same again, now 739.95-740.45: 129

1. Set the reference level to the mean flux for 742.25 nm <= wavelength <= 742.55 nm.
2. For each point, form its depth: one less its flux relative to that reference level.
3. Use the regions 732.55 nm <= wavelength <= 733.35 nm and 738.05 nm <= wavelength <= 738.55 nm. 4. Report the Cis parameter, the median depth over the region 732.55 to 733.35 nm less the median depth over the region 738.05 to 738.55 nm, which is -0.35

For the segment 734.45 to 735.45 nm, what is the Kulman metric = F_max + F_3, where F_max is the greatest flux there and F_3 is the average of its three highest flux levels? 247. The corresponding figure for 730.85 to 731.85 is 289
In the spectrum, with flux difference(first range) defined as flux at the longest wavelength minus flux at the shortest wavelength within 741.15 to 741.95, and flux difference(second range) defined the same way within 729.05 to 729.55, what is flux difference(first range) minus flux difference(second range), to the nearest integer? -20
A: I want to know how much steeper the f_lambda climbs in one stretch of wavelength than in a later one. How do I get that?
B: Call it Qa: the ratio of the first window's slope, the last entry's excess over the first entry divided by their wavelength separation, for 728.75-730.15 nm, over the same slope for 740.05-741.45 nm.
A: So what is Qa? 3.1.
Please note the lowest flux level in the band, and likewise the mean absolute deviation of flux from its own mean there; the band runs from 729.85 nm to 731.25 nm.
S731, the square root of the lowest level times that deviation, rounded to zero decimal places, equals 18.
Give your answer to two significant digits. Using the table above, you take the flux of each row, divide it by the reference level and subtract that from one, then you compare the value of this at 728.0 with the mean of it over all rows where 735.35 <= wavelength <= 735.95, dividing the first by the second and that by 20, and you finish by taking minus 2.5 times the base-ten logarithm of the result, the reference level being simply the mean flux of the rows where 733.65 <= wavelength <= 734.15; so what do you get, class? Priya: 3.2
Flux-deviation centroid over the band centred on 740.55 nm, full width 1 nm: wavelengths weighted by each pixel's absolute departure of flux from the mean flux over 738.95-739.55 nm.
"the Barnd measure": 740.62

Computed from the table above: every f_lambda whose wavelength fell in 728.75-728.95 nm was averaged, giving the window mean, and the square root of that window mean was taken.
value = 10.8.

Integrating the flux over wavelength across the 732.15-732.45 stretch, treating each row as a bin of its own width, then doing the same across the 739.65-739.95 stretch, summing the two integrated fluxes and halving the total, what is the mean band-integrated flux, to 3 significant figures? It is 38.0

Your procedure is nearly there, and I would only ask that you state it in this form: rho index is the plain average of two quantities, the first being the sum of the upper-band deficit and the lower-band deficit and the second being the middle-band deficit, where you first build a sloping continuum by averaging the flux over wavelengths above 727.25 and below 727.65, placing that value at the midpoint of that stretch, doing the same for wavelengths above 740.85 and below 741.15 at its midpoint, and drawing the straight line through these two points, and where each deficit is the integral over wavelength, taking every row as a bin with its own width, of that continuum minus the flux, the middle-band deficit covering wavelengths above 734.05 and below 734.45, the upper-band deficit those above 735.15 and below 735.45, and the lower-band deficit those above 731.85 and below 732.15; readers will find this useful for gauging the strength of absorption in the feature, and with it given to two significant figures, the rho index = -5.1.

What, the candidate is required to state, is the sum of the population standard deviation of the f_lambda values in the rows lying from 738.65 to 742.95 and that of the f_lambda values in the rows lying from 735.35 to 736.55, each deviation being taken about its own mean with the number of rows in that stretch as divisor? 11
